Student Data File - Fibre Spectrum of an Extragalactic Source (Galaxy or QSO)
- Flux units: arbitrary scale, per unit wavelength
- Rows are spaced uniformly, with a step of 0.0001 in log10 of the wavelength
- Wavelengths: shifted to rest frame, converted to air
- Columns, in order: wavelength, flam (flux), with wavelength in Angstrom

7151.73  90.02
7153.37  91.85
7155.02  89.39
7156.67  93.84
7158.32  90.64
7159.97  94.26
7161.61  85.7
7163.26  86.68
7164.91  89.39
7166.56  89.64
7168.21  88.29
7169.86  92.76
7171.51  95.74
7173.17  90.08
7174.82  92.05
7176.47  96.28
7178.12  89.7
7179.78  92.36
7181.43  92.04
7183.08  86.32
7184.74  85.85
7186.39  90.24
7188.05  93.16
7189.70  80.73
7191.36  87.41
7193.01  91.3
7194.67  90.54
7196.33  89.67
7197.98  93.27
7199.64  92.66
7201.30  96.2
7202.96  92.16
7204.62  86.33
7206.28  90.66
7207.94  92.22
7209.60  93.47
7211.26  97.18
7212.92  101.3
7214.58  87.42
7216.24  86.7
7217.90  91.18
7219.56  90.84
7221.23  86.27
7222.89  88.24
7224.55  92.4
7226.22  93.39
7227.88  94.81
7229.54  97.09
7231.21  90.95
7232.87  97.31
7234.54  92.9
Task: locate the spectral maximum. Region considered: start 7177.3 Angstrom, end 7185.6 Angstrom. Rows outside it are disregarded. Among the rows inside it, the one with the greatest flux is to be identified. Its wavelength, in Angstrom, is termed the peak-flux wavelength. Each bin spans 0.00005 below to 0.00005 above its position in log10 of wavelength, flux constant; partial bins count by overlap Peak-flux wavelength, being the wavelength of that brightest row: 7179.78 Angstrom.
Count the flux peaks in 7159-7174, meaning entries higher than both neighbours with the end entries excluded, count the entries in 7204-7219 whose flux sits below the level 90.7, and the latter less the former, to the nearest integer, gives 2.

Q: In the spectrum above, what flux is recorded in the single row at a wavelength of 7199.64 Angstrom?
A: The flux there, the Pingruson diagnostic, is 92.66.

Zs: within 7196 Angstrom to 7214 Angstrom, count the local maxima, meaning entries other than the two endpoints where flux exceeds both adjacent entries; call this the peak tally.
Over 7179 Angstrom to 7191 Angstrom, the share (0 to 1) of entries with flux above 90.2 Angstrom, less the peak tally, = -1.4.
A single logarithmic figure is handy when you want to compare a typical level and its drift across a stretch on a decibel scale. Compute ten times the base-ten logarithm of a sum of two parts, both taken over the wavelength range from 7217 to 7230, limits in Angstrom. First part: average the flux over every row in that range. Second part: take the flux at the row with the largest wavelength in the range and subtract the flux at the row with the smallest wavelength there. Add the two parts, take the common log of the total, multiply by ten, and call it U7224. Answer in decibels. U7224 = 19.9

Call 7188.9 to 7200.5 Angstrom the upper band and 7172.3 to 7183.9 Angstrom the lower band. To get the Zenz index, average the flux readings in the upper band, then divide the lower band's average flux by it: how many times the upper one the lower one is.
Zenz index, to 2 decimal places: 1.02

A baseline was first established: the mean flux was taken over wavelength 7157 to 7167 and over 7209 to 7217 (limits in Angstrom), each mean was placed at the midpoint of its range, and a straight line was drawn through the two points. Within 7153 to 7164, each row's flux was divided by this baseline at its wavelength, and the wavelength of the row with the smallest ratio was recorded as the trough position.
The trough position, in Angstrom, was 7161.61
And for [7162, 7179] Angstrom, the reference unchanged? 7163.26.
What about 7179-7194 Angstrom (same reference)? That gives 7189.70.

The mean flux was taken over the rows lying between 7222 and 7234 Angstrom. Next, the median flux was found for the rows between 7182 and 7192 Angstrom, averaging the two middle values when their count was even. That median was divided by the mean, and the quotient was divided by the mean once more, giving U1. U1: 0.0099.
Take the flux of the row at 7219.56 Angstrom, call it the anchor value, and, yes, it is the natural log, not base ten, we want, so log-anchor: 4.51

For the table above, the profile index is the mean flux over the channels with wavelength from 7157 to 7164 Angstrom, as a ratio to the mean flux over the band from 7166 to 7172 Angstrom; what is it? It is 0.98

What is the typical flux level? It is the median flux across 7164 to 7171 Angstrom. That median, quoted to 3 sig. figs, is 89.5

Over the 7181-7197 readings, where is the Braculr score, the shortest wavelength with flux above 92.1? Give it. 7188.05 Angstrom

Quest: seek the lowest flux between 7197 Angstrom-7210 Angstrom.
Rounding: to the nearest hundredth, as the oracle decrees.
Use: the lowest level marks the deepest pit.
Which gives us 86.33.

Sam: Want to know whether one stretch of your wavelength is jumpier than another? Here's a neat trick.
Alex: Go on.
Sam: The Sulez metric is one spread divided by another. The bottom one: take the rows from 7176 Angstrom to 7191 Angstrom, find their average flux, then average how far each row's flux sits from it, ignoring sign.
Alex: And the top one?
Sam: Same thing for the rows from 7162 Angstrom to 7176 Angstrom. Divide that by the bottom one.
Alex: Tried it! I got 0.6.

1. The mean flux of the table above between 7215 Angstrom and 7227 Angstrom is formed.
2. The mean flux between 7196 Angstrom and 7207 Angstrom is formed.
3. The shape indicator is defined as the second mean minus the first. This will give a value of 2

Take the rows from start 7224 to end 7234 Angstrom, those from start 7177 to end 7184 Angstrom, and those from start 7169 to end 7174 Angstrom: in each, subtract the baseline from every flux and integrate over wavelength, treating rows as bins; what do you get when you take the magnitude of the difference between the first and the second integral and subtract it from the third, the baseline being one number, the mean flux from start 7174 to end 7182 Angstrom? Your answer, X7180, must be -32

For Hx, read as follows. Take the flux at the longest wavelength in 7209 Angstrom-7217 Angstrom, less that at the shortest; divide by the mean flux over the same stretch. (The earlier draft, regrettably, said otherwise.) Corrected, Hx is -0.07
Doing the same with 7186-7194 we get 0.01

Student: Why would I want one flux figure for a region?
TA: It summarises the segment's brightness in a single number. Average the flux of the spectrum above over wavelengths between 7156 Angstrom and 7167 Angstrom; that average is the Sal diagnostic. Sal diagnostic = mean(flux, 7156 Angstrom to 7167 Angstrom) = 90.0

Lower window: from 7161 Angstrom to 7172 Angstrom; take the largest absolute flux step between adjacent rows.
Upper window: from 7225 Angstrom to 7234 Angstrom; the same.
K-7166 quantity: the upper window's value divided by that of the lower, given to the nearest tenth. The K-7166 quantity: 1.4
